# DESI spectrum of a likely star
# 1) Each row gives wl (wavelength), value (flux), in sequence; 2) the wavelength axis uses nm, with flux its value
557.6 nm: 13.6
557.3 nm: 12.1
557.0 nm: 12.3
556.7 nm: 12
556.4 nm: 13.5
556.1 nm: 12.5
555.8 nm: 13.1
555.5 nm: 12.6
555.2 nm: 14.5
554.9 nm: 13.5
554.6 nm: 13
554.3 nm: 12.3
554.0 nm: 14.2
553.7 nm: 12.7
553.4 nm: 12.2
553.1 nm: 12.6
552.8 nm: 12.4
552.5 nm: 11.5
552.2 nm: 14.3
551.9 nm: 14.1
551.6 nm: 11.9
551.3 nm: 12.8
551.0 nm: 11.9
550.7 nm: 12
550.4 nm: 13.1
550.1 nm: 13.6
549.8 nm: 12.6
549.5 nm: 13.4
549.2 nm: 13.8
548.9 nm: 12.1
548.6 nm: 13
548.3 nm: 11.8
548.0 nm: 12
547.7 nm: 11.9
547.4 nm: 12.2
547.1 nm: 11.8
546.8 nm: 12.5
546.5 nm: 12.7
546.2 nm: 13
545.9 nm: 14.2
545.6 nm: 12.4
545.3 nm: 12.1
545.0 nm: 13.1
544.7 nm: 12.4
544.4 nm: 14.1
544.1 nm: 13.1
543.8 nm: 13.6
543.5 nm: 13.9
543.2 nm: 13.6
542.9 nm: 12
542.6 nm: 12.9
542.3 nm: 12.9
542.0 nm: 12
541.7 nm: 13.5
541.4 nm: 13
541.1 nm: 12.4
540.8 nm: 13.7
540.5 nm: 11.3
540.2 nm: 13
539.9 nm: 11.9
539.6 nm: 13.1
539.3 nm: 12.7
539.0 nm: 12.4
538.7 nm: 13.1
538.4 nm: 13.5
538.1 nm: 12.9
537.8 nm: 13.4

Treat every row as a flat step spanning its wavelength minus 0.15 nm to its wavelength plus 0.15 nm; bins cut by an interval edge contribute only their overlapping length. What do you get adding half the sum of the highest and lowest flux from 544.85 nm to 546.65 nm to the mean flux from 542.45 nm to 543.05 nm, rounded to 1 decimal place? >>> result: 25.6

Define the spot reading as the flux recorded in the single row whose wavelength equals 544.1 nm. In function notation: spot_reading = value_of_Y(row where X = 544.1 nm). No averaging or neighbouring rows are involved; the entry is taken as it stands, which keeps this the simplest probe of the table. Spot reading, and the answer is 13.1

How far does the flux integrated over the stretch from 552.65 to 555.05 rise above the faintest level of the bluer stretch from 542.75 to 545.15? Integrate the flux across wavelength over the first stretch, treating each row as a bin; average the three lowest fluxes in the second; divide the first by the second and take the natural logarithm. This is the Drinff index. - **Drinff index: 0.904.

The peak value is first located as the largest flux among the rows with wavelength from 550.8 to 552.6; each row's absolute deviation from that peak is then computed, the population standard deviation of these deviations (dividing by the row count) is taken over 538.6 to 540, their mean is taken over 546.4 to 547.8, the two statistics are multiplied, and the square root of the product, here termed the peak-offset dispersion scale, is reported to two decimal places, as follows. 0.97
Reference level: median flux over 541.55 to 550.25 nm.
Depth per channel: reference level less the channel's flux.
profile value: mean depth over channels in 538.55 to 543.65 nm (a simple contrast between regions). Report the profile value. 0.11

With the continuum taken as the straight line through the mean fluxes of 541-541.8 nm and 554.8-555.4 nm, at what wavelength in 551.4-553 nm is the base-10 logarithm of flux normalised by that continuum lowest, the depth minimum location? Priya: 552.5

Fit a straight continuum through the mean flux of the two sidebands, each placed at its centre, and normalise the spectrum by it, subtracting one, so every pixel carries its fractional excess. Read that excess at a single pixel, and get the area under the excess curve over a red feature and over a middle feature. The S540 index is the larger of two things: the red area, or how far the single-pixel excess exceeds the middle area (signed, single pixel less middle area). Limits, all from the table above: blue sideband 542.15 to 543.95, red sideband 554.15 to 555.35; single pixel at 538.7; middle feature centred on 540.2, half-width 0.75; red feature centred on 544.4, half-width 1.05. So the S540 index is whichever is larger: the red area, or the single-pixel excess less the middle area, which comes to 0.06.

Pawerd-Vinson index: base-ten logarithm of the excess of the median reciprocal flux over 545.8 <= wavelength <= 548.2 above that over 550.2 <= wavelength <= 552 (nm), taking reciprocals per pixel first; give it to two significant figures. -3.6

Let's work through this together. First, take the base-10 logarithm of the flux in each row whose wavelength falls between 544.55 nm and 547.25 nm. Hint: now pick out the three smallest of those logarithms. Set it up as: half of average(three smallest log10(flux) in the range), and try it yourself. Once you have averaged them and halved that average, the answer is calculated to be 0.541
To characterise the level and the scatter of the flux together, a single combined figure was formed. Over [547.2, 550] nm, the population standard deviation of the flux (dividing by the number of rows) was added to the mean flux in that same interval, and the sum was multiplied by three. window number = 39.6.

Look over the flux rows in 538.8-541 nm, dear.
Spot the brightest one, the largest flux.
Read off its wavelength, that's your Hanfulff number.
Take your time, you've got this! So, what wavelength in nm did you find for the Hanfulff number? 540.8 nm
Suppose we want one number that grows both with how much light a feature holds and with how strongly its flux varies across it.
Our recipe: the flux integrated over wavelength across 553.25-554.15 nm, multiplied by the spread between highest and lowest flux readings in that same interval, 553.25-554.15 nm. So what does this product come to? 23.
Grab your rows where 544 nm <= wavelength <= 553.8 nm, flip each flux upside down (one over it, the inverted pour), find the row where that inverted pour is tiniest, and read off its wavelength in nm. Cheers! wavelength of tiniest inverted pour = 552.2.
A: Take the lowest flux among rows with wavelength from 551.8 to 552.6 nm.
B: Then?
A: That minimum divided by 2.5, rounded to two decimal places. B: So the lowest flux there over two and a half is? 4.60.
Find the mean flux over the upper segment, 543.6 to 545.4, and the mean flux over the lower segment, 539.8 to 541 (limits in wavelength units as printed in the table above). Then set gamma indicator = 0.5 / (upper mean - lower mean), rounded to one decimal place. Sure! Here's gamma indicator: 0.8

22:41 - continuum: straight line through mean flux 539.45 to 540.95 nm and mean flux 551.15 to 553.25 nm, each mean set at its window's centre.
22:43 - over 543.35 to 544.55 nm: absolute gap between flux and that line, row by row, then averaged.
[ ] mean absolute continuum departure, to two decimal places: 1.01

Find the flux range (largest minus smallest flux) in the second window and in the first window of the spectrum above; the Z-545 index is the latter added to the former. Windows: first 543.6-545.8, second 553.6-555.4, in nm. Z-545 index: 4.2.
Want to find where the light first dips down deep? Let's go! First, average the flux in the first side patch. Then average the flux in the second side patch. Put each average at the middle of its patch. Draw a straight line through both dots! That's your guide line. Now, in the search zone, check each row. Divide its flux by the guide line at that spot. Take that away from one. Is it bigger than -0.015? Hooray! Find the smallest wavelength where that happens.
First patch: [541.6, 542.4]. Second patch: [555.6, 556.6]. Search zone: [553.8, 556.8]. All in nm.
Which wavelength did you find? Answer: 554.3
